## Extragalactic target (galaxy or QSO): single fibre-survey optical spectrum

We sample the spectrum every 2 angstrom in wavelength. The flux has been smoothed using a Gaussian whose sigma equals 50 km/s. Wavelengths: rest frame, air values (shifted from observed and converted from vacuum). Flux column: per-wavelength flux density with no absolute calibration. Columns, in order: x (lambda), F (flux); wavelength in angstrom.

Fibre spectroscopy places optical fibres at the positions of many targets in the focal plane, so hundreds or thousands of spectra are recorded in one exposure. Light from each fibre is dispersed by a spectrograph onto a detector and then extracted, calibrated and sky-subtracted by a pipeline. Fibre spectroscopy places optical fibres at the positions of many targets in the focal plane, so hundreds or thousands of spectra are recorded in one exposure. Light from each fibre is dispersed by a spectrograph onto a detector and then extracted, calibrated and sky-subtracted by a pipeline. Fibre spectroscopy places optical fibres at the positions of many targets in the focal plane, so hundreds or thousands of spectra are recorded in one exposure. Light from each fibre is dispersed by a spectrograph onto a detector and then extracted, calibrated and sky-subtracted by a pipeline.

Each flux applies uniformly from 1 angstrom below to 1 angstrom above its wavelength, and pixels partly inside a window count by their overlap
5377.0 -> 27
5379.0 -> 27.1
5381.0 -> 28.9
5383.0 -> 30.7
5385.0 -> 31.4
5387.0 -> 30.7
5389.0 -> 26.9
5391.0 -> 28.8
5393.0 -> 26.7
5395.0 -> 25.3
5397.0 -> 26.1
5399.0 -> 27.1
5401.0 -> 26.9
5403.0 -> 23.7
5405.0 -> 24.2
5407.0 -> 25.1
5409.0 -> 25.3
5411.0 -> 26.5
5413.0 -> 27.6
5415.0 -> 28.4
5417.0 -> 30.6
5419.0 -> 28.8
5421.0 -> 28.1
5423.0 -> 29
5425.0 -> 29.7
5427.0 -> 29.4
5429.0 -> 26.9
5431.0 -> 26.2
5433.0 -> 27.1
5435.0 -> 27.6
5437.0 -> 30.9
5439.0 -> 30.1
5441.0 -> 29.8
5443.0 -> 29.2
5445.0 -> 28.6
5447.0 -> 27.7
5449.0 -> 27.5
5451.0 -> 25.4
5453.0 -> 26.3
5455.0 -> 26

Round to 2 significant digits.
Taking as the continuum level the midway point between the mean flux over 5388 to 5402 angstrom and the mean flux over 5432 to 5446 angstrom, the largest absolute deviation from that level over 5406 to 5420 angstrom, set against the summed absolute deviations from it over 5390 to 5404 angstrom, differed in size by 9.8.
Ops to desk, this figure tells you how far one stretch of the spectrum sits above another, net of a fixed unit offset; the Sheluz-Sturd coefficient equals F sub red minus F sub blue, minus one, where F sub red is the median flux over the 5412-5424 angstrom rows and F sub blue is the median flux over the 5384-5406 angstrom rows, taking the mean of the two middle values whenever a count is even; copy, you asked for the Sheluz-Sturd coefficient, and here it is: 0.7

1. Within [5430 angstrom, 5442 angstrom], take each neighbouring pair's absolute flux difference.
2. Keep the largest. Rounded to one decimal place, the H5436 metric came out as 3.3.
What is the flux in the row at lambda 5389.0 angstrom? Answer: 26.9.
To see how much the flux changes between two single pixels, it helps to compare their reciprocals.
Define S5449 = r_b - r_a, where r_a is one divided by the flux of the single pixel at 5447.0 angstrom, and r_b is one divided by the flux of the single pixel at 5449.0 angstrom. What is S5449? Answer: 0.000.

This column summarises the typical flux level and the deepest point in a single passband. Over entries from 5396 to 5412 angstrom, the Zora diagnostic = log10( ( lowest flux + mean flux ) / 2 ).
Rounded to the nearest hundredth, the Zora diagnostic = 1.39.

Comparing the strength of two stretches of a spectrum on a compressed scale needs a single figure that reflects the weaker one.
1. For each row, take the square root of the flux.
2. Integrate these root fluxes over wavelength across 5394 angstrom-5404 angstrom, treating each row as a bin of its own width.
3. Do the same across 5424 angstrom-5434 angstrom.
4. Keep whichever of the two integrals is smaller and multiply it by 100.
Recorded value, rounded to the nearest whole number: 5080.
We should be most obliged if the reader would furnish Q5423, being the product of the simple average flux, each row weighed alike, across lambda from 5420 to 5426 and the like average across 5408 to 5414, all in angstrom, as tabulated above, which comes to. 766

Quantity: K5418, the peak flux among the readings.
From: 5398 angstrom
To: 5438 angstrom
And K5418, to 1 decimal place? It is 30.9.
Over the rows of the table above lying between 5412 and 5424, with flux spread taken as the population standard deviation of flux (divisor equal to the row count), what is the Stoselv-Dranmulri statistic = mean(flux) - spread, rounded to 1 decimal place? 27.8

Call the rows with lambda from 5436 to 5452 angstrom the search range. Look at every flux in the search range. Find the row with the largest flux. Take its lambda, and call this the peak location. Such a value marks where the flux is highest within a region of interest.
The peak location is 5437.0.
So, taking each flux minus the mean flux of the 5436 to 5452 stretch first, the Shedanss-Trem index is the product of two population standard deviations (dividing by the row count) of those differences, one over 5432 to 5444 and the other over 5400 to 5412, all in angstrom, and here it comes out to 1.5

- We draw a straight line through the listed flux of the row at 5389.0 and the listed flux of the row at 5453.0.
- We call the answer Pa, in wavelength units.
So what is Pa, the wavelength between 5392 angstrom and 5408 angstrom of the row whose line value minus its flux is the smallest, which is 5399.0 angstrom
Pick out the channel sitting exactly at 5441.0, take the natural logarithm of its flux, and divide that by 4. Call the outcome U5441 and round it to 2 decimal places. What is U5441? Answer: 0.85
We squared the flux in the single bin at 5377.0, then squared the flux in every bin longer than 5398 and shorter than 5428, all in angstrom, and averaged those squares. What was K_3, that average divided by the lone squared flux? 1.03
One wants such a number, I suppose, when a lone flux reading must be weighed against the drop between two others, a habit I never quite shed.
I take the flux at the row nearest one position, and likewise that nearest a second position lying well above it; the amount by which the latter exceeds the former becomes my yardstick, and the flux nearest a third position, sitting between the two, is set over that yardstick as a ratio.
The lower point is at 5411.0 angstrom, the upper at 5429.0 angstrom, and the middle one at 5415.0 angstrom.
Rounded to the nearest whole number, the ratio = 71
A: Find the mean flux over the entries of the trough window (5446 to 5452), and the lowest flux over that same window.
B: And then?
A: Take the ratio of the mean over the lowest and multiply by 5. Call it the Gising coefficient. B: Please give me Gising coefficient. 5.29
